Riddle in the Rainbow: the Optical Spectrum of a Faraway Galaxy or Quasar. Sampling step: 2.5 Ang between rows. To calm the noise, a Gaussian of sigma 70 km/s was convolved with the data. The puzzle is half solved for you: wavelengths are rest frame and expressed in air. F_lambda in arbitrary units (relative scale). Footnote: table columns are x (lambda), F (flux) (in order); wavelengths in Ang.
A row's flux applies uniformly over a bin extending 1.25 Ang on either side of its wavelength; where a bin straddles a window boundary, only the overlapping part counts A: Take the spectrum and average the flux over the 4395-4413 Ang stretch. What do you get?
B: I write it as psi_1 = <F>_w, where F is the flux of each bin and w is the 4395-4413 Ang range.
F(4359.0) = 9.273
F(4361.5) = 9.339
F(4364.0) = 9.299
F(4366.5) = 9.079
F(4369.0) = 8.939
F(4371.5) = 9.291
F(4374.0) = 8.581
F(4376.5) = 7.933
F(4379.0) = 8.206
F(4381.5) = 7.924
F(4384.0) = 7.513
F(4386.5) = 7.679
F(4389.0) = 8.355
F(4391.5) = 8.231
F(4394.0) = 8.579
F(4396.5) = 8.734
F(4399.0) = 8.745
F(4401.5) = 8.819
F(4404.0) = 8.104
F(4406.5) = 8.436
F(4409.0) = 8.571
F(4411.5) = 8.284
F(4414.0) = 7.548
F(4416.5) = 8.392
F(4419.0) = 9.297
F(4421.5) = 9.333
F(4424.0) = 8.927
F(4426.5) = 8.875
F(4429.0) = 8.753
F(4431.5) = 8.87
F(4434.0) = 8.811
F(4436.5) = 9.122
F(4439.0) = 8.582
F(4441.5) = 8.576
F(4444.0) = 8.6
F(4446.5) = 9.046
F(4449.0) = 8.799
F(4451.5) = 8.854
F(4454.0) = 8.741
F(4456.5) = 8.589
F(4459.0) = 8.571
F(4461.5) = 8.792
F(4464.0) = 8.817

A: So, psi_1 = 8.5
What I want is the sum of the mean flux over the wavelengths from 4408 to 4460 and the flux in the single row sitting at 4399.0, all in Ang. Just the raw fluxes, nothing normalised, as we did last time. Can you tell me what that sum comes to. 17.5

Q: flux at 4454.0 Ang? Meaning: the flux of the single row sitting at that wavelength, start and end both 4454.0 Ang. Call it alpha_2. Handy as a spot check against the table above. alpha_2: 8.741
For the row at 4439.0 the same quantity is 8.582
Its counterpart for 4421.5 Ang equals 9.333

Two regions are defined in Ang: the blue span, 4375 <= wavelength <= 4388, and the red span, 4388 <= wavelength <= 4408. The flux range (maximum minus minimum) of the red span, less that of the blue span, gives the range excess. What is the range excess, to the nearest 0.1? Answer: 0.0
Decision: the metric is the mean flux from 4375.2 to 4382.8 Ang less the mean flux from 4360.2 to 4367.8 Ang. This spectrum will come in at -1.2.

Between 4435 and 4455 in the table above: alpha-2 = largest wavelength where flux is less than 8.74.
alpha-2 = 4444.0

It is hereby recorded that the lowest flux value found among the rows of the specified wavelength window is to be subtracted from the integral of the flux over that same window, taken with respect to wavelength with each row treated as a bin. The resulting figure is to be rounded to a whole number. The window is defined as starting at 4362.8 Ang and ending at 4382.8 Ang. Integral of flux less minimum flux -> 165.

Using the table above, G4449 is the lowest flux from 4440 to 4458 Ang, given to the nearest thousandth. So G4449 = 8.576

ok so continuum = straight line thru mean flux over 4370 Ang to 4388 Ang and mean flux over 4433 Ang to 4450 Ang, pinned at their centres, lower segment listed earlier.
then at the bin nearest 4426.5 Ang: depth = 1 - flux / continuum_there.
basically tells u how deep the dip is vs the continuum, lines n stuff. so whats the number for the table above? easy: -0.027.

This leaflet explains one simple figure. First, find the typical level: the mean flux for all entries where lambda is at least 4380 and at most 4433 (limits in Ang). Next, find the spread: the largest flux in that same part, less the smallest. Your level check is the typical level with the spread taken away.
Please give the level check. 6.7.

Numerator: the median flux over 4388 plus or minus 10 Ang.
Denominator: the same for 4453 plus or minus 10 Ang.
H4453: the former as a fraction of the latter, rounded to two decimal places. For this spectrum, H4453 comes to 0.94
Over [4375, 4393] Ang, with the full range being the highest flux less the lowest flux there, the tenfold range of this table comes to 8.4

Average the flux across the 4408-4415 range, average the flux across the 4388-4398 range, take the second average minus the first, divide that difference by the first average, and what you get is 0.042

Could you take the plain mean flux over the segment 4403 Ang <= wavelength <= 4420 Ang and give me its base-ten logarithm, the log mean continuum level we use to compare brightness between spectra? 0.923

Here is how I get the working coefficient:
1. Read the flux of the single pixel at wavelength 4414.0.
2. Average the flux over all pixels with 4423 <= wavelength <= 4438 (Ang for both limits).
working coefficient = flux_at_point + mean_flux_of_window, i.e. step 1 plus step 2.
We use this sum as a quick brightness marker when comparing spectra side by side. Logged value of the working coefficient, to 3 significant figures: 16.4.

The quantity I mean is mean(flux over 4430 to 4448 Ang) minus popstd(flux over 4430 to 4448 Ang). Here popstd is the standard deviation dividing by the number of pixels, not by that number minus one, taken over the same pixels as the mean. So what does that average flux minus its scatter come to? 8.6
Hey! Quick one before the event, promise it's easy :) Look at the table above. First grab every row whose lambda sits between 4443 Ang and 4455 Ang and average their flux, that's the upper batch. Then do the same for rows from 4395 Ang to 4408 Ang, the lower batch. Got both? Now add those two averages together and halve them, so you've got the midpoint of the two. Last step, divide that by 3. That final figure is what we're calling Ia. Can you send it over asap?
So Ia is 2.90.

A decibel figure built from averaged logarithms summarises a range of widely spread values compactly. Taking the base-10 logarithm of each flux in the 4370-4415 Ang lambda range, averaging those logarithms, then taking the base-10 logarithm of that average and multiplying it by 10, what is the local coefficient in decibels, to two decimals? -0.37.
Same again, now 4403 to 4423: -0.32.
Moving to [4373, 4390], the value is -0.44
